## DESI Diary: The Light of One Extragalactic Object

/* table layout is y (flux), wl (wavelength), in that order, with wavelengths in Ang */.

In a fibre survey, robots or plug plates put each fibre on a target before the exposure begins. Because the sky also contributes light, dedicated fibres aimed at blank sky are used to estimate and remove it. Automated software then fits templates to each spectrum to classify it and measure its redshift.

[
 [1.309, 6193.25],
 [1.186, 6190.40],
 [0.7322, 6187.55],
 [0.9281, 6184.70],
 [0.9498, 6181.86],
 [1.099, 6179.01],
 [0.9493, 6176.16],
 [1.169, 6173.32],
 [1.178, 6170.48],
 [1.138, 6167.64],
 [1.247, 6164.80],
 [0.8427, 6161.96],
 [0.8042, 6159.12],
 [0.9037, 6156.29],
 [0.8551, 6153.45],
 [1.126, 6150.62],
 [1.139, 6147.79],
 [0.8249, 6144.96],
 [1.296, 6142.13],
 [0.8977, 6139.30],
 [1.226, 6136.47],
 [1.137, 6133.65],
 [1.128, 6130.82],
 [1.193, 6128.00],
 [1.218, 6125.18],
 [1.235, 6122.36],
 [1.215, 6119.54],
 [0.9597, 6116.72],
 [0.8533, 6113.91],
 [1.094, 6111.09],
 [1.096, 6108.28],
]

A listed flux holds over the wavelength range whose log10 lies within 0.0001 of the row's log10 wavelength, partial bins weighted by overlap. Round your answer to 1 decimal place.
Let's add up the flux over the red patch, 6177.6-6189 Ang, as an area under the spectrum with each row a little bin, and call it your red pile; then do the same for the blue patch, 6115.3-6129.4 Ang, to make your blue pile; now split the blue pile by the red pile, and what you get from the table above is 1.6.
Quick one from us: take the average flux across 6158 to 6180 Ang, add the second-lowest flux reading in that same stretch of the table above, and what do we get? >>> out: 1.90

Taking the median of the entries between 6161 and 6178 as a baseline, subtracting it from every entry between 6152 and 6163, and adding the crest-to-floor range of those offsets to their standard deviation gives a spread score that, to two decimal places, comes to 0.14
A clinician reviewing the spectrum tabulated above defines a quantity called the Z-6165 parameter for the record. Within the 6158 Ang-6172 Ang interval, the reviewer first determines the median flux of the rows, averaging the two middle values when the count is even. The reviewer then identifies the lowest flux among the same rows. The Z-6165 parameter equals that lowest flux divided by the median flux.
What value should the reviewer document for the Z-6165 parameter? 0.71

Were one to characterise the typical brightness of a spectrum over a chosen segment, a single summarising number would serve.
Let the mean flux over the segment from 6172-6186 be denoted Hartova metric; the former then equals 1.02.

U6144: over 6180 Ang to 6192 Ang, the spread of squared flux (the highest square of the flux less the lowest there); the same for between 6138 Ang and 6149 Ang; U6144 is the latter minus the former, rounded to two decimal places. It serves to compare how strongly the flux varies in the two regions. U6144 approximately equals 0.13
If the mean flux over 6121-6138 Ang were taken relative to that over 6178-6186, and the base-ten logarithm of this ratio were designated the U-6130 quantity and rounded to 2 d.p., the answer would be 0.08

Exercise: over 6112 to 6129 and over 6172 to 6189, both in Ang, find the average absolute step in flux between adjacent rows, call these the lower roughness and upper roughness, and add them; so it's 0.23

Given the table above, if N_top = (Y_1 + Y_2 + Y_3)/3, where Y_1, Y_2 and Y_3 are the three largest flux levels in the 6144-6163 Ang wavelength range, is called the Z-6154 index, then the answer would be 1.06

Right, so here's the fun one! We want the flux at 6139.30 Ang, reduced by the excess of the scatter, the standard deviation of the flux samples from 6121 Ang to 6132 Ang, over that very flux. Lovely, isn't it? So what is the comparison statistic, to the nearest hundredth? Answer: 1.75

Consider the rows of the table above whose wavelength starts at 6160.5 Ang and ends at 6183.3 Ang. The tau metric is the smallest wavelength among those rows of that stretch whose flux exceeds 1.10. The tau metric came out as 6164.80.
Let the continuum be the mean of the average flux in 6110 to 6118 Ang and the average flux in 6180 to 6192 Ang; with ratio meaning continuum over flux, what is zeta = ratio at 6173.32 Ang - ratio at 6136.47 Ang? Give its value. 0.0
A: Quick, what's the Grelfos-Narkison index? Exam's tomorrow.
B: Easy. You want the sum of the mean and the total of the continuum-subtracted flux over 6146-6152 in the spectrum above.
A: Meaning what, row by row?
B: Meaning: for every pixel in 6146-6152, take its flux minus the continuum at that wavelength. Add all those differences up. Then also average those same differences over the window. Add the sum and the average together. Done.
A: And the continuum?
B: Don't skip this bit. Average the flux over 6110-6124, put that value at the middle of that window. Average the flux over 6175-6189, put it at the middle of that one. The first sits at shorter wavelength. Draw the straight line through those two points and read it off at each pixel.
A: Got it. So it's 0.4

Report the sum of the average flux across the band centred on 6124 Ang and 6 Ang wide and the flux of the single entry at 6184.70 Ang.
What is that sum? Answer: 2.15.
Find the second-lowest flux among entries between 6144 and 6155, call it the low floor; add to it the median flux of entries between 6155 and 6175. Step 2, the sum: 1.99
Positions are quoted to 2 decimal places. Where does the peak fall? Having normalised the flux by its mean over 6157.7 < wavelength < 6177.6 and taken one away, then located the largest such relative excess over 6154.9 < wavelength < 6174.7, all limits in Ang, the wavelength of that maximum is 6164.80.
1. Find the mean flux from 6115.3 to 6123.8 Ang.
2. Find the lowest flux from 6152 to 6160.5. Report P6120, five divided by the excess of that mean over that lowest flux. 15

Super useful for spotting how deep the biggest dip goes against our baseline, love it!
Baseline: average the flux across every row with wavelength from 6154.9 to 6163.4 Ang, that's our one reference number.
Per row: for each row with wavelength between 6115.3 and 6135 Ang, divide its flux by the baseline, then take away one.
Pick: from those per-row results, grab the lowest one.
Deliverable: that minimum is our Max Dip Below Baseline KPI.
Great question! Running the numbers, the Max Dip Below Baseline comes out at 0.13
